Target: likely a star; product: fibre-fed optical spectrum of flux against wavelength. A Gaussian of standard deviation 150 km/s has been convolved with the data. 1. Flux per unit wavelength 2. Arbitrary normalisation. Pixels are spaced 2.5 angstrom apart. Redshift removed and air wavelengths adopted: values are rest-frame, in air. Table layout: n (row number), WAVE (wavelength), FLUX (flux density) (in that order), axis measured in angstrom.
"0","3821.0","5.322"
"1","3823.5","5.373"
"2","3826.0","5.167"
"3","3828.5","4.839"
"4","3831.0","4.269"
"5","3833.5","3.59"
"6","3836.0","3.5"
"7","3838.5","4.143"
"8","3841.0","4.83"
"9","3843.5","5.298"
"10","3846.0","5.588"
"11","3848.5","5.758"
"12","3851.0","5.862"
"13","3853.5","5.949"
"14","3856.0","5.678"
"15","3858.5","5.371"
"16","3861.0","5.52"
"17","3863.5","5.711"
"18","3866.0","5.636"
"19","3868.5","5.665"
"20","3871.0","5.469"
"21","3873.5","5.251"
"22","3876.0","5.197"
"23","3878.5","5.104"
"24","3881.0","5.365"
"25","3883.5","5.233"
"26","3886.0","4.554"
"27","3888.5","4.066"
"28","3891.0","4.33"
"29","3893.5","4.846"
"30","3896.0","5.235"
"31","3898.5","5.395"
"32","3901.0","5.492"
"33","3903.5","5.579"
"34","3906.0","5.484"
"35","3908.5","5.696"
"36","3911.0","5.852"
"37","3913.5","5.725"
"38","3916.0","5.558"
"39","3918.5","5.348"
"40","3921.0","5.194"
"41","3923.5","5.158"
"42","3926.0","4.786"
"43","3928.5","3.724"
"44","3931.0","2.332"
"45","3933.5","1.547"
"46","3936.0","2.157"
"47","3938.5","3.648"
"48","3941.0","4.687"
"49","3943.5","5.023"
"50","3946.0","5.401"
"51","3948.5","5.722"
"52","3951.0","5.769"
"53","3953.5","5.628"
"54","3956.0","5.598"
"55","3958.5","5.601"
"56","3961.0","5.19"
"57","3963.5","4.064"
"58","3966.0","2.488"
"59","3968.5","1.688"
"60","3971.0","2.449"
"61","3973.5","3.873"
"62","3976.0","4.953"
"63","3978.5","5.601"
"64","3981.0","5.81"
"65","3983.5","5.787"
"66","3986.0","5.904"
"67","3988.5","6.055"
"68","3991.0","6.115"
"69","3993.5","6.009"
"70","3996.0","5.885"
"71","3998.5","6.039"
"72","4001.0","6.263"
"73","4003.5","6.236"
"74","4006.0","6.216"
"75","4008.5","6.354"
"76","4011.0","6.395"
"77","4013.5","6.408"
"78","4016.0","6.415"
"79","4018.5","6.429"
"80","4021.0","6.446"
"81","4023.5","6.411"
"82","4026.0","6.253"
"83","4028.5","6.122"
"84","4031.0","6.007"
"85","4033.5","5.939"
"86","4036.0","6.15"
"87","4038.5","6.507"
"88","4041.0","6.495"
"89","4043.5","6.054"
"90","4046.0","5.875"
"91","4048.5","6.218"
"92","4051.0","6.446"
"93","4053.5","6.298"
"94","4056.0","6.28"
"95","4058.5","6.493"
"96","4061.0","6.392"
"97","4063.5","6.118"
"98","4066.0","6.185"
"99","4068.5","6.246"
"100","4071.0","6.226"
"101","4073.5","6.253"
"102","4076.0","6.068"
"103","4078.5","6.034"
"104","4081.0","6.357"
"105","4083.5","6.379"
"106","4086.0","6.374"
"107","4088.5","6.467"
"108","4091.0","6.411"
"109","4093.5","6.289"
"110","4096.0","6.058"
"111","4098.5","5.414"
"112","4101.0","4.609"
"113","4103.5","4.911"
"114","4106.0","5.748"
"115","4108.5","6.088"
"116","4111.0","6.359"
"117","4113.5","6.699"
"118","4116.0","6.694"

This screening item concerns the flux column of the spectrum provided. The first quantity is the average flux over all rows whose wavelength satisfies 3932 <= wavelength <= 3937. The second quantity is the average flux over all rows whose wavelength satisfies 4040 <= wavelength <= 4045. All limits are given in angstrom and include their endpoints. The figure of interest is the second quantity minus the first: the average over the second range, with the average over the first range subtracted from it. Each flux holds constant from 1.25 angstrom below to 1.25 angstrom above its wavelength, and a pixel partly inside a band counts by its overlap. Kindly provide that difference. 4.4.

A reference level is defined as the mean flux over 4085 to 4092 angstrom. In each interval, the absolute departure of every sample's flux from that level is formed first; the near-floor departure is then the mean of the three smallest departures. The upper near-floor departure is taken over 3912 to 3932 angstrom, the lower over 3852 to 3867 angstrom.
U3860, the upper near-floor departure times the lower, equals 0.56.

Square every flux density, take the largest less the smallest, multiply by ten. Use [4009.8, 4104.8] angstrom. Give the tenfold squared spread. 211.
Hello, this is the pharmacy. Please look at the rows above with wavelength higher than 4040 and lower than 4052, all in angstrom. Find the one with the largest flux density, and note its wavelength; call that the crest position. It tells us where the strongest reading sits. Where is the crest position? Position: 4041.0 angstrom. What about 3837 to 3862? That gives 3853.5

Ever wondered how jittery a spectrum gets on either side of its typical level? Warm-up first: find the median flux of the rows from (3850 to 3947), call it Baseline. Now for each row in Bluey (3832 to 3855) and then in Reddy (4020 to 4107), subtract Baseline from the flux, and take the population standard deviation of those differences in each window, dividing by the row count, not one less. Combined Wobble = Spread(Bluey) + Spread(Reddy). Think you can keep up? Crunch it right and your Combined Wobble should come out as 1.3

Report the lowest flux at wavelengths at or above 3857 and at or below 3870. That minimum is 5.371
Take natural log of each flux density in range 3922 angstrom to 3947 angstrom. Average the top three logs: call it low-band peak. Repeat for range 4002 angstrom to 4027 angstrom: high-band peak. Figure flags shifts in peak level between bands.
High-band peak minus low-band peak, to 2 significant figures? 0.21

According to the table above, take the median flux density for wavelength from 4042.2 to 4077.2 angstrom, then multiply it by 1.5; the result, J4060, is 9.35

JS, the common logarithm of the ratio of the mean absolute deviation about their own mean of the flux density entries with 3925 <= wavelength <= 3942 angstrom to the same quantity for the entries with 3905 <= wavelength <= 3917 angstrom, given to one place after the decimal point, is 1.0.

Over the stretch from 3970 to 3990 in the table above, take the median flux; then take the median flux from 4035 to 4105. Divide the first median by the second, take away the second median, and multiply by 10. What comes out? -53.4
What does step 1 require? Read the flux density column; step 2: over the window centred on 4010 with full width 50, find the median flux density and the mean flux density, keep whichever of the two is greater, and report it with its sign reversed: -6.23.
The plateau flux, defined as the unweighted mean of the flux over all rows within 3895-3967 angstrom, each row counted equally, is 4.80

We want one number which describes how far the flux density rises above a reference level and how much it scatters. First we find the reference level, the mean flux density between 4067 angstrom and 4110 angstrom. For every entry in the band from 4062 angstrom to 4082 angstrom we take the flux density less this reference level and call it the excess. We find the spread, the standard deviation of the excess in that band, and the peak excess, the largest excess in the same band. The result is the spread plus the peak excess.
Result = 0.5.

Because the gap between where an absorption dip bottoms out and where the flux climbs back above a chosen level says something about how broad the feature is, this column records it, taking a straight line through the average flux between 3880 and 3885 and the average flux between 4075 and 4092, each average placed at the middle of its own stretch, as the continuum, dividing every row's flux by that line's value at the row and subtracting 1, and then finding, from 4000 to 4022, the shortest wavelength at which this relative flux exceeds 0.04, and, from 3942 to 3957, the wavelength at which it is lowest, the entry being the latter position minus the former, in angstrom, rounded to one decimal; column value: -57.5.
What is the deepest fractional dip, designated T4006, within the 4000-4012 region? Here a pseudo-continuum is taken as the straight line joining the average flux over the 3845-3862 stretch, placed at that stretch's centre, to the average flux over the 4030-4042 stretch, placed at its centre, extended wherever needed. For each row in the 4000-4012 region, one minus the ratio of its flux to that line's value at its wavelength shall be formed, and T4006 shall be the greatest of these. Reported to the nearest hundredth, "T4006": -0.01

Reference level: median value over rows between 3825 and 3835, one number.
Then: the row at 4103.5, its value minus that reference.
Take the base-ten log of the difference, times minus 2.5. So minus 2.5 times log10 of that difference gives 1.1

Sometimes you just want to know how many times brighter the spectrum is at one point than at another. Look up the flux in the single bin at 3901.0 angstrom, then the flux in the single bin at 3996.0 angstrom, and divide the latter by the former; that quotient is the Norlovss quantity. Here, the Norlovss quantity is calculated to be 1.07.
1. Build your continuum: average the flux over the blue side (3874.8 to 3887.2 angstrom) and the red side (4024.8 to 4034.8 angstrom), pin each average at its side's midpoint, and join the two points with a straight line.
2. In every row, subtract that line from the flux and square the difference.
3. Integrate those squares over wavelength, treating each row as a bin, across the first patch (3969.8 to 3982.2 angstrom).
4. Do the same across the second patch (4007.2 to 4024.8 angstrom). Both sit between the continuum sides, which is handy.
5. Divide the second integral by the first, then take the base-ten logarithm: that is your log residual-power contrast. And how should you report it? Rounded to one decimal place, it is -1.1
